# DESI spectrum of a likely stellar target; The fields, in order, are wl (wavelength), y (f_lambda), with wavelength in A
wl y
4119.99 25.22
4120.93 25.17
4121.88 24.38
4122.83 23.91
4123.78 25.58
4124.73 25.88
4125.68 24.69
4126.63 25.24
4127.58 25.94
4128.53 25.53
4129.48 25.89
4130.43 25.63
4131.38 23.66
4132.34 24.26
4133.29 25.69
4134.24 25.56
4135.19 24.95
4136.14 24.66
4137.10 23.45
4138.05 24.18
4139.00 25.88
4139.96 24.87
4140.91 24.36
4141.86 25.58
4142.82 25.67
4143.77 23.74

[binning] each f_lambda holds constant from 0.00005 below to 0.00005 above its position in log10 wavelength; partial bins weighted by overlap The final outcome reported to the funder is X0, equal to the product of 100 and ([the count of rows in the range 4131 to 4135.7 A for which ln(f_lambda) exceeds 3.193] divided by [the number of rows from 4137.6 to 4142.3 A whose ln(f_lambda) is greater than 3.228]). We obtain 150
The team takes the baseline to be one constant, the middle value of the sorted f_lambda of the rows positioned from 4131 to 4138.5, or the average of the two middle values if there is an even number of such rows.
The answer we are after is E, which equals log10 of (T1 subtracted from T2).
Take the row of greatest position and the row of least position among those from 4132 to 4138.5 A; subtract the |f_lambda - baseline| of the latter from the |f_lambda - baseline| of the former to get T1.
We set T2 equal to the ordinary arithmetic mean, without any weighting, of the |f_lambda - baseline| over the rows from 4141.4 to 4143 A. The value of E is 0.04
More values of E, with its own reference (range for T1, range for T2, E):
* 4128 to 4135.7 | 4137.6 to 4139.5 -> 0.16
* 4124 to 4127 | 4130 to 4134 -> 0.17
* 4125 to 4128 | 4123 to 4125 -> -1.70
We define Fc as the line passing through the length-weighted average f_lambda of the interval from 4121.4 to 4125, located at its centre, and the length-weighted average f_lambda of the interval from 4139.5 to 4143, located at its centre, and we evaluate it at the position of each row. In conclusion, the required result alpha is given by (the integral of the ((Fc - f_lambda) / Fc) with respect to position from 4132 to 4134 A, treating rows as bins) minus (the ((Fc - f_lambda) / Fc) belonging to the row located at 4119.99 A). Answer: 0.007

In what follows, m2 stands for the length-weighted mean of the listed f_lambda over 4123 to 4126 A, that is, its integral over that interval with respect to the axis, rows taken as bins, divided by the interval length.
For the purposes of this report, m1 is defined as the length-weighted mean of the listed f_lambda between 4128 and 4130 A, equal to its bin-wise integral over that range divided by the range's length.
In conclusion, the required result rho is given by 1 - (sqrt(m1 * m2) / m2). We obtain -0.010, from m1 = 25.74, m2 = 25.3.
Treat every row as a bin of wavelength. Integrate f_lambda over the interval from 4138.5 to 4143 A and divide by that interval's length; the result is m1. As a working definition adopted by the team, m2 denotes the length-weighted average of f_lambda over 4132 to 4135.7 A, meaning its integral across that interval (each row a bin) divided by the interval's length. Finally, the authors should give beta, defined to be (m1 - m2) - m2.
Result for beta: -25.2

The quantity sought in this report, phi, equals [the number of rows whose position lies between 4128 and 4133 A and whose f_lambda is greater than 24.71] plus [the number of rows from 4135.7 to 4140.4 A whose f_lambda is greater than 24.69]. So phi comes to 5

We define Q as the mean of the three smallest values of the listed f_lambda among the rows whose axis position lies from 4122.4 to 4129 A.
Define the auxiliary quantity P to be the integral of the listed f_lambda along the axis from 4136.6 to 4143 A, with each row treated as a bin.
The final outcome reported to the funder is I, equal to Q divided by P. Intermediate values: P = 159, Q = 24.6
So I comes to 0.155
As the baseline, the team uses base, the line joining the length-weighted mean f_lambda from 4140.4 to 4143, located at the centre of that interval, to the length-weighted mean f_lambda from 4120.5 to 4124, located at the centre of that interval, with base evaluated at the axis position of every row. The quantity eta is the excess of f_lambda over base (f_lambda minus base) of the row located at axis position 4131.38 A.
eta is -1.2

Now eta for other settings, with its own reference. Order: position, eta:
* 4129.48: 1.0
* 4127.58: 1.1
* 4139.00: 0.8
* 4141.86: 0.4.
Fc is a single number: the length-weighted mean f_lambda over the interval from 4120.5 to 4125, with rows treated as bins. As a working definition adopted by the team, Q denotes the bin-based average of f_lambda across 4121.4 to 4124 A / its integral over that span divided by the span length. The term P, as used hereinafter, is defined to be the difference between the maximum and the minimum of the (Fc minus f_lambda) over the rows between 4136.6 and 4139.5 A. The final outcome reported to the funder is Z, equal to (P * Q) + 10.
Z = 70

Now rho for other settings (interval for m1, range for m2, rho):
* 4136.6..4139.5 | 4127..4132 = 0.017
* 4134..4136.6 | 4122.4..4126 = 0.000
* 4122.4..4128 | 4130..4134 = -0.008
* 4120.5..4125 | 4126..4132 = 0.007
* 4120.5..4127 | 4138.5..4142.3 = 0.004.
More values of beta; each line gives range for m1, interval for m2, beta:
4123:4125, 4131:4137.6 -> -23.8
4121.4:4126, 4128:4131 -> -26.4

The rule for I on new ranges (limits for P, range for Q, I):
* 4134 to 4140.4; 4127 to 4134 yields 0.155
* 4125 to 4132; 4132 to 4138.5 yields 0.136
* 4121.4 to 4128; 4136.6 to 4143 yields 0.145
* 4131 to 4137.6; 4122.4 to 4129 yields 0.152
